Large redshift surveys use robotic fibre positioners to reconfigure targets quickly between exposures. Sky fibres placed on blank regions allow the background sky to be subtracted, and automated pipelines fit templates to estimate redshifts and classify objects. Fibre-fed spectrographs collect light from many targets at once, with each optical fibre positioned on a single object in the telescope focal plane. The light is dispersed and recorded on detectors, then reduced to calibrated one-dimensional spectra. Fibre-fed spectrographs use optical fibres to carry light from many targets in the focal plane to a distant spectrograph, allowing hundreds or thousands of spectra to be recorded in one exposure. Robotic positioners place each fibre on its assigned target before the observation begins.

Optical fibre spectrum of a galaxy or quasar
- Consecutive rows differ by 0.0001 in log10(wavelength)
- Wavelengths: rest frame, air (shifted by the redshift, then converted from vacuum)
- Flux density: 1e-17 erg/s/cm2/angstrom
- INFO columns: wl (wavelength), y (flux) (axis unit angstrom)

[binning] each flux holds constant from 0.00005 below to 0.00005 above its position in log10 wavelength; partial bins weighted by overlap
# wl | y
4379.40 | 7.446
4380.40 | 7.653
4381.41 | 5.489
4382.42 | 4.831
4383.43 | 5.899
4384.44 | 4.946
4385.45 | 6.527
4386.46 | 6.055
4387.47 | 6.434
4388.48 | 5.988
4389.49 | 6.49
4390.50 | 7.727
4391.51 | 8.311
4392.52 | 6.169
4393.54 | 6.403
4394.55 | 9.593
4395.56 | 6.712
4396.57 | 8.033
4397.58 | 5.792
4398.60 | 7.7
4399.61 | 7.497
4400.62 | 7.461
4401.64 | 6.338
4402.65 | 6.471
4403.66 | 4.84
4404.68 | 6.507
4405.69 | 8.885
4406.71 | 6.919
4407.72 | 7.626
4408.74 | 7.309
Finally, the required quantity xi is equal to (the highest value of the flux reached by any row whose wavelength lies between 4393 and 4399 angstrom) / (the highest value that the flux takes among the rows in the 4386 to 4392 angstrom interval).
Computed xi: 1.15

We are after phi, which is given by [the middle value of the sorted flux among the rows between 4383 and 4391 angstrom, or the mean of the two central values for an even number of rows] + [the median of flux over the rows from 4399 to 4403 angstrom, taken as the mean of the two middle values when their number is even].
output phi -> 13.2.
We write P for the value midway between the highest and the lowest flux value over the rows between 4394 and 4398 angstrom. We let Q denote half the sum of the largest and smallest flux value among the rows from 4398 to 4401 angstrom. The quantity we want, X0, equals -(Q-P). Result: 0.1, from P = 7.7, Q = 7.6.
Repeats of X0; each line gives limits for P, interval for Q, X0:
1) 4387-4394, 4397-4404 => 0.9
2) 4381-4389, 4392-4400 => -2.0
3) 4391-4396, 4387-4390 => 1.6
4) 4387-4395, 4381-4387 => 2.1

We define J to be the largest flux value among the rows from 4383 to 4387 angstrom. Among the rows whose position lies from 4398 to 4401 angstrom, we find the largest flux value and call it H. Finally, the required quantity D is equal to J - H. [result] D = -1.2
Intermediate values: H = 7.7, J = 6.527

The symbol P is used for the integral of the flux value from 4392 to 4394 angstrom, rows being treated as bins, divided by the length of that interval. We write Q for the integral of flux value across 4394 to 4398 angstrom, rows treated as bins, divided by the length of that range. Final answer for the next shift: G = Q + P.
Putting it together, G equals 13.8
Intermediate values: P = 6.3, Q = 7.6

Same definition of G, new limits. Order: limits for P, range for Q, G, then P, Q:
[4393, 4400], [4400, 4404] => 13.8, 7.4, 6.4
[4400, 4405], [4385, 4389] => 12.6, 6.3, 6.2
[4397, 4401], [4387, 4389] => 13.3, 7.1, 6.2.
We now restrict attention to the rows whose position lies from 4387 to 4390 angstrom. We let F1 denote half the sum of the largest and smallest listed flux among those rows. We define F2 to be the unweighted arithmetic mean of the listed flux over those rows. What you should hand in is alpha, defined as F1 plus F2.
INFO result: 12.5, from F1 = 6.2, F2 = 6.3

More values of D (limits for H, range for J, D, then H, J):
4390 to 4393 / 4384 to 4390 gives -1.8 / 8.311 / 6.527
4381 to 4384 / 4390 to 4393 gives 2.4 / 5.899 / 8.311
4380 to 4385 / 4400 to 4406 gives 1.2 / 7.653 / 8.885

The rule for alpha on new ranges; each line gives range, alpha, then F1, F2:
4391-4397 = 15.4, 7.9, 7.5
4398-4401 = 15.1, 7.6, 7.6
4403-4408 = 13.8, 6.9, 7.0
